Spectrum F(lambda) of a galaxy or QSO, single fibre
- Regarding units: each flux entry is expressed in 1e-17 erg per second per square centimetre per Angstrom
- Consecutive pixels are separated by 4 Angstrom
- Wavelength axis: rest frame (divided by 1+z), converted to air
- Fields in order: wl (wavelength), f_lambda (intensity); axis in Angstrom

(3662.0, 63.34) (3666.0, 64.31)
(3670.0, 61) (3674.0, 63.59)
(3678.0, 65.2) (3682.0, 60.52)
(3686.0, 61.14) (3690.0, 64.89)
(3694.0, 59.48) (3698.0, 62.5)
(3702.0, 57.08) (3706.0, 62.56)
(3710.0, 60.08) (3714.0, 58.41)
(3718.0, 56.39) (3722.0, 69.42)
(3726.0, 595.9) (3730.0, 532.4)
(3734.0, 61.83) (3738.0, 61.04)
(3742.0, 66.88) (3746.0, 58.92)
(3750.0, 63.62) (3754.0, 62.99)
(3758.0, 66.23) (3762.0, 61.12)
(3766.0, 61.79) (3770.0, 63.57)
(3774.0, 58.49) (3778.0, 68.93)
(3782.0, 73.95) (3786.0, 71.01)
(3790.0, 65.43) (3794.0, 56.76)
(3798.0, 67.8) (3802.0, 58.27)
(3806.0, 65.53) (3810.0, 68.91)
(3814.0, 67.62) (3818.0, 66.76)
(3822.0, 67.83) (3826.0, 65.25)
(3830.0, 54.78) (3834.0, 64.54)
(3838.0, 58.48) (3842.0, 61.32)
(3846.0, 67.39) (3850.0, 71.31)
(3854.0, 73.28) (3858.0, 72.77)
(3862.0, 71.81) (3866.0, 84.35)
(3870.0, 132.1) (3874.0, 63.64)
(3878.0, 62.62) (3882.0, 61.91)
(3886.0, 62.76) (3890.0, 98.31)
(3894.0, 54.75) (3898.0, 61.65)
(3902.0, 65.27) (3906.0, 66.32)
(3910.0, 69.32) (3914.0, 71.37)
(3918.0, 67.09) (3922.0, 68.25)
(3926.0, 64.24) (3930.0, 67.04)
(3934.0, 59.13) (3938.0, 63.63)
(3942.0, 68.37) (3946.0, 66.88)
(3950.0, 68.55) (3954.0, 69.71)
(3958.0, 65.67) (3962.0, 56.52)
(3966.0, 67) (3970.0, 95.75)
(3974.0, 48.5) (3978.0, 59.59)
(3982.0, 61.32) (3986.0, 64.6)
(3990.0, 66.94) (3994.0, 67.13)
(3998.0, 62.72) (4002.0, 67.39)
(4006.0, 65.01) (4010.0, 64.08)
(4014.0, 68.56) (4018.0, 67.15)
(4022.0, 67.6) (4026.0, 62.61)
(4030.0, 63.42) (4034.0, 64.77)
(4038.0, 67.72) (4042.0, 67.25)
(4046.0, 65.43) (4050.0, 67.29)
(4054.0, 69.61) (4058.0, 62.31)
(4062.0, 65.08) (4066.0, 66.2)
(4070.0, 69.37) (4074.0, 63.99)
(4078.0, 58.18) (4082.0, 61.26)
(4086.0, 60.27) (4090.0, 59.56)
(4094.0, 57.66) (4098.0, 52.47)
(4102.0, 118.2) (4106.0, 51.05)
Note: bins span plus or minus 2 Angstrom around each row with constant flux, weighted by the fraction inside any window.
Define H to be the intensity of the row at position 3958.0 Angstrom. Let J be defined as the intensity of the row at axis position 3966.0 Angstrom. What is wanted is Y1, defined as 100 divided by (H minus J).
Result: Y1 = -75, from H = 65.67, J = 67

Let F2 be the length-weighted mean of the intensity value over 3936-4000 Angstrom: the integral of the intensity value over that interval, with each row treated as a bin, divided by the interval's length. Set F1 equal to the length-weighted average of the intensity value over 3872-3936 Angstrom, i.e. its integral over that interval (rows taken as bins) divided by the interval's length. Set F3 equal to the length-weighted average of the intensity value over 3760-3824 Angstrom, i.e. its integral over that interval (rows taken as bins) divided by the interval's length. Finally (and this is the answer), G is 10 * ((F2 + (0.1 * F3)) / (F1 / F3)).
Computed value 710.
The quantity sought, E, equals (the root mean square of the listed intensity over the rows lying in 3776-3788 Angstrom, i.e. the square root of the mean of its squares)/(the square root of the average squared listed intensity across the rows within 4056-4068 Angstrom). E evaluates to 1.10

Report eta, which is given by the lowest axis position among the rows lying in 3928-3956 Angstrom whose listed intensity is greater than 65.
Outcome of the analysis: 3930.0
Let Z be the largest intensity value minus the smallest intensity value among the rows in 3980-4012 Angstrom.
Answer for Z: 6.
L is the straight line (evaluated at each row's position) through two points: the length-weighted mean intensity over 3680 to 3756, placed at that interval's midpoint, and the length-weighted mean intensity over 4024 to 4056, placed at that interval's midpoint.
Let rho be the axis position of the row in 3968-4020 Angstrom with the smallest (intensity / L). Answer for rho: 3974.0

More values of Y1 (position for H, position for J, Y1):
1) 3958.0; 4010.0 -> 63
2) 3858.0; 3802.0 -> 7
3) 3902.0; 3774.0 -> 15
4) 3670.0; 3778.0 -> -13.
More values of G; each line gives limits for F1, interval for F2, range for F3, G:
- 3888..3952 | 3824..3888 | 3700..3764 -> 1533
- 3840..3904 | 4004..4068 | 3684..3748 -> 1337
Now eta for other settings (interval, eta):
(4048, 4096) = 4050.0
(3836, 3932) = 3846.0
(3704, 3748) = 3722.0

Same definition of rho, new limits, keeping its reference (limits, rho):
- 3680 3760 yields 3702.0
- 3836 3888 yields 3838.0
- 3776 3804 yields 3794.0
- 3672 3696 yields 3694.0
